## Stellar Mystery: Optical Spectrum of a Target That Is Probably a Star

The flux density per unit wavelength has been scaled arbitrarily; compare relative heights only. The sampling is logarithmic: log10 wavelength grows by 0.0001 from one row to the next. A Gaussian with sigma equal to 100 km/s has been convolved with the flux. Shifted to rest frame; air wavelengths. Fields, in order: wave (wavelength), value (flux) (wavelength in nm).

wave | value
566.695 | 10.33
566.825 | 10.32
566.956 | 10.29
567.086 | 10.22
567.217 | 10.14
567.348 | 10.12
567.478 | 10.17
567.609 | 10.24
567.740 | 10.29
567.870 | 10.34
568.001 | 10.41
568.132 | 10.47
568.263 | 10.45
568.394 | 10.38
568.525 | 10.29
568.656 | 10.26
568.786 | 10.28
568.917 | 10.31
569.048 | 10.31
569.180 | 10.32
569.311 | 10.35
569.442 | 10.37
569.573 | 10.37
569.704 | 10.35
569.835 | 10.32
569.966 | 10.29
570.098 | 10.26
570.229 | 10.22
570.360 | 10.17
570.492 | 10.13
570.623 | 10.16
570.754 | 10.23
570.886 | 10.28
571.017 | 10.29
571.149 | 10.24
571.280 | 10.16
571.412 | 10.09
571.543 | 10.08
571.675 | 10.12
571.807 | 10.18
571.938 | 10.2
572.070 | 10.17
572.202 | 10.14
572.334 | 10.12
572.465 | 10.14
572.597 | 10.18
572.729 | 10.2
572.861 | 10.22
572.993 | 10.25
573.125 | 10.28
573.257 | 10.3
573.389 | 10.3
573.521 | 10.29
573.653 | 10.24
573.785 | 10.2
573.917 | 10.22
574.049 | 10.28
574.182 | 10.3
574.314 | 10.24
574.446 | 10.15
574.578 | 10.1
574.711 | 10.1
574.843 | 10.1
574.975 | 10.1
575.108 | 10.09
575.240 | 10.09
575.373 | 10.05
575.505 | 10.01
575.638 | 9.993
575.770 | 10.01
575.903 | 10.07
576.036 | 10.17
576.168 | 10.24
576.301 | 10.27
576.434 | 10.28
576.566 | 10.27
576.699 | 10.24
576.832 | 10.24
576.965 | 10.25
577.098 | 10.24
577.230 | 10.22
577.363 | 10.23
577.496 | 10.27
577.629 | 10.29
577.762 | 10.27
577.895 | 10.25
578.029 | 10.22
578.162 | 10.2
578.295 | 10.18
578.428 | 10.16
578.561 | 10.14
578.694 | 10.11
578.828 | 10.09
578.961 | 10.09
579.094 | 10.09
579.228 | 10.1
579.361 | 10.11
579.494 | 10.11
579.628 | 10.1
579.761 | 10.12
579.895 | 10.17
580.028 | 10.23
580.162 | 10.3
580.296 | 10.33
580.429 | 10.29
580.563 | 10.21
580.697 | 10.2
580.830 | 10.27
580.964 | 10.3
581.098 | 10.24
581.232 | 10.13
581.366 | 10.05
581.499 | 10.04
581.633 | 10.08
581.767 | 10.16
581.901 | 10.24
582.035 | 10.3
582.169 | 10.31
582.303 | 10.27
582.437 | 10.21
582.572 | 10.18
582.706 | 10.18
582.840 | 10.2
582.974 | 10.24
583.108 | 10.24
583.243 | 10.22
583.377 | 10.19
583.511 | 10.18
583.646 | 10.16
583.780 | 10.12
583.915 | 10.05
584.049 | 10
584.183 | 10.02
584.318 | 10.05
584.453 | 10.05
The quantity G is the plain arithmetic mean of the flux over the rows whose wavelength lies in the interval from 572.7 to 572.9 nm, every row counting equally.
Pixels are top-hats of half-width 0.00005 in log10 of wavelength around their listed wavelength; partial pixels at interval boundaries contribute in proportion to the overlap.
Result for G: 10.2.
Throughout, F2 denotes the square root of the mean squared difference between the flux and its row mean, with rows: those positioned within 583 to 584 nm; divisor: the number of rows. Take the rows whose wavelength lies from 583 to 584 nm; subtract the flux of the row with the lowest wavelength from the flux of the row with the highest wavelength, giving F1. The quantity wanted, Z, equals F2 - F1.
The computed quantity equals 0.25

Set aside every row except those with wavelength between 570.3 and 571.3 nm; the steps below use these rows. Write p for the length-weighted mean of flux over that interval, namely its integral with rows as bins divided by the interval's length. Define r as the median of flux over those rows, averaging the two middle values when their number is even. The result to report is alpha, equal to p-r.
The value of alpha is 0.010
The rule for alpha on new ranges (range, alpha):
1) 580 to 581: -0.017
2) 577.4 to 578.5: -0.008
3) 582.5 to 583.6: 0.001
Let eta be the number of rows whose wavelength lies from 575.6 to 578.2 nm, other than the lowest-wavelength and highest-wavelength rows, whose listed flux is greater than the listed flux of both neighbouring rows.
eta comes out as 3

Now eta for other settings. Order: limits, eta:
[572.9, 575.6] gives 1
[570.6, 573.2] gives 2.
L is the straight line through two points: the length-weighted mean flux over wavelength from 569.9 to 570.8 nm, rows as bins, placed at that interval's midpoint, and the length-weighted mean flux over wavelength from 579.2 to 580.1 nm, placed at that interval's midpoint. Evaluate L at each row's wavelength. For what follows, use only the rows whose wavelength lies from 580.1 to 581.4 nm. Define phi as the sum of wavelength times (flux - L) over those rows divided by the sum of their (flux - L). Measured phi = 580.54 nm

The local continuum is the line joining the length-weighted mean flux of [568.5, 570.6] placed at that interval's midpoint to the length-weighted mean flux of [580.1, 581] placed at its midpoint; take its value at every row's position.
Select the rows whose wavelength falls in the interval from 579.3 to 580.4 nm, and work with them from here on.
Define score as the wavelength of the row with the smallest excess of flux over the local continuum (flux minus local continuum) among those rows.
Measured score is 579.628 nm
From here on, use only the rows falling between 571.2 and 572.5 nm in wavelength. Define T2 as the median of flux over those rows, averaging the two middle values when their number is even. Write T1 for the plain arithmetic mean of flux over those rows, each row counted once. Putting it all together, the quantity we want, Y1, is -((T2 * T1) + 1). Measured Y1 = -104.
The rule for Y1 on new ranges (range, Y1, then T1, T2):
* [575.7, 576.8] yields -105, 10.2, 10.2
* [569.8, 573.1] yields -105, 10.2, 10.2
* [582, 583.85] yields -105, 10.2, 10.2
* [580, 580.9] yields -106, 10.3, 10.3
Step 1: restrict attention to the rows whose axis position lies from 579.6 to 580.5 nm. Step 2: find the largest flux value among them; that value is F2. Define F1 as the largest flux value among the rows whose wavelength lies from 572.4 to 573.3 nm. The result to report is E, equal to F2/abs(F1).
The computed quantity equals 1.003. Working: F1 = 10.3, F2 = 10.33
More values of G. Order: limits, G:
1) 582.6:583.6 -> 10.2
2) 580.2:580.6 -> 10.3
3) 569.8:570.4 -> 10.3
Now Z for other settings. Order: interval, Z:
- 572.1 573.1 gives -0.07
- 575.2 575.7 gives 0.13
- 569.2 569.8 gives 0.01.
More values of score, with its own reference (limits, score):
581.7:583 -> 581.767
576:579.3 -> 578.828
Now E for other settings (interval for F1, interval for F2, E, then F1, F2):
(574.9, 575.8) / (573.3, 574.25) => 1.020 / 10.1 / 10.3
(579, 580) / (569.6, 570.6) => 1.018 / 10.17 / 10.35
